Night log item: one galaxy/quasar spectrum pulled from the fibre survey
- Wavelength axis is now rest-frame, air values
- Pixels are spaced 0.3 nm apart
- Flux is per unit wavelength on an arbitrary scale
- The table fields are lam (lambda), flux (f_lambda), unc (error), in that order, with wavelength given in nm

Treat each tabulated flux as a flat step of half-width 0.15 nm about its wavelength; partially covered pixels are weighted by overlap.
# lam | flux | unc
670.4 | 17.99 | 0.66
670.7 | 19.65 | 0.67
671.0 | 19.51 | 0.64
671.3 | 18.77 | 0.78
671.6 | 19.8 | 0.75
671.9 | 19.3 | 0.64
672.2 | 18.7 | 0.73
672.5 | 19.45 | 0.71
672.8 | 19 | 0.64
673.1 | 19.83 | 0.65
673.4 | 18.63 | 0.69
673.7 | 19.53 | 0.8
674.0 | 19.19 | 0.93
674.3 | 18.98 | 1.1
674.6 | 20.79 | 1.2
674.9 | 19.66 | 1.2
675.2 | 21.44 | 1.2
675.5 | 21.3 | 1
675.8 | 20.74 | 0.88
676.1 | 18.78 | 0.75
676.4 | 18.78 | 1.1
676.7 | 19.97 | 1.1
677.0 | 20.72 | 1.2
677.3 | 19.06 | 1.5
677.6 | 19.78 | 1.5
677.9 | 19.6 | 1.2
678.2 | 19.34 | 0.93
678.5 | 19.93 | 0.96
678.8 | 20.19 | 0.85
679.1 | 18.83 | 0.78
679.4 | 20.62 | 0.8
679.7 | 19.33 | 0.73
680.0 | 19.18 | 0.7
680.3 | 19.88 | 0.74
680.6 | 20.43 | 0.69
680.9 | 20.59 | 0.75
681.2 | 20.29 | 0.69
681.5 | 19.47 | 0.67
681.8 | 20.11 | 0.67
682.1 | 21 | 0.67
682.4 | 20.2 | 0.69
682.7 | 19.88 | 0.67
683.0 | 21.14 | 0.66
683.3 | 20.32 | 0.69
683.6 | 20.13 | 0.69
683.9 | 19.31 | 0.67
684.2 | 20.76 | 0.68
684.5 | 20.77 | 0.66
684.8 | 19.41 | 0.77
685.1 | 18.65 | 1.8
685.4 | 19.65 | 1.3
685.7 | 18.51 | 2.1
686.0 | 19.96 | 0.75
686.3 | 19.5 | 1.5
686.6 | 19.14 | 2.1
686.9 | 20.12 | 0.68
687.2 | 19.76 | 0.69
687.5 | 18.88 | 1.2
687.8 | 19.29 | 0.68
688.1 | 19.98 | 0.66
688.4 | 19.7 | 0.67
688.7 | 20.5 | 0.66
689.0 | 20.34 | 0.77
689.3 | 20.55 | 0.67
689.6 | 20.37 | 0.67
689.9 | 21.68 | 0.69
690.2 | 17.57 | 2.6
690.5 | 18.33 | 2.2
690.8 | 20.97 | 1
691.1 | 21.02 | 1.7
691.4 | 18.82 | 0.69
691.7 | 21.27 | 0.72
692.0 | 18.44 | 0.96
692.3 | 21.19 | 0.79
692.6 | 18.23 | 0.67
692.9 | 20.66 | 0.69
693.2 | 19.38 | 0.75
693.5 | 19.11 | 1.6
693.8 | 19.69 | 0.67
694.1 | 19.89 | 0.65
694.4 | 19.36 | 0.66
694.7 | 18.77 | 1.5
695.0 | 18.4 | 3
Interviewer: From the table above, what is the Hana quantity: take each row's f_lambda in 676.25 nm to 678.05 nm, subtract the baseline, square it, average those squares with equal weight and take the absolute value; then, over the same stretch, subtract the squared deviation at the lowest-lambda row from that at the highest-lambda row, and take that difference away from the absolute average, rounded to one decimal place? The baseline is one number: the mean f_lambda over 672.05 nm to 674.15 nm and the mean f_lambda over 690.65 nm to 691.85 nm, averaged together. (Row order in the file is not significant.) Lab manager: 1.5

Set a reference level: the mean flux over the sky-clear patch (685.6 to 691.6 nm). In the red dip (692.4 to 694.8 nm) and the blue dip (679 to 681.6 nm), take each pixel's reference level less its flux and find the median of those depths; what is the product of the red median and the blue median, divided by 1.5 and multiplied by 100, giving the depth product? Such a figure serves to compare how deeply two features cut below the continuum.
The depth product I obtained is -3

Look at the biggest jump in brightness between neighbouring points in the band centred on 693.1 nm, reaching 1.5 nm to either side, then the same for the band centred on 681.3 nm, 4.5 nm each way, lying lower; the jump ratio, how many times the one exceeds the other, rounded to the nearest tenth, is 1.7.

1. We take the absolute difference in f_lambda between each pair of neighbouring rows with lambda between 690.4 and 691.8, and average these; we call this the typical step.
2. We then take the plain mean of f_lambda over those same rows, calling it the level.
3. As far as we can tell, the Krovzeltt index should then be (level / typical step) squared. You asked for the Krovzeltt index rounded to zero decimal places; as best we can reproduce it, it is 120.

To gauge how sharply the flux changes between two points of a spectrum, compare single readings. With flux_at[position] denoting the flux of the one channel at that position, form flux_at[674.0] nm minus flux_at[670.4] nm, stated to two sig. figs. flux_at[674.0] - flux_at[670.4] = 1.2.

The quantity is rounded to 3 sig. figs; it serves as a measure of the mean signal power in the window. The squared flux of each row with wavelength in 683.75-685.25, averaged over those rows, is 392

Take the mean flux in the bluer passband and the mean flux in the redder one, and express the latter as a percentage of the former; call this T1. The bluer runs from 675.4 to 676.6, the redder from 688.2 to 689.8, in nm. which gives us 102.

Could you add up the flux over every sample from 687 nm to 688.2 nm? 77.9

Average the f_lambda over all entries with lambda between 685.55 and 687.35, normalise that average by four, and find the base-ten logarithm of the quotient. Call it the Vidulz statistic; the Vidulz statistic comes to 0.688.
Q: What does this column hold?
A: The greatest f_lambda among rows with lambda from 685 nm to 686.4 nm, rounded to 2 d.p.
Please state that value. 19.96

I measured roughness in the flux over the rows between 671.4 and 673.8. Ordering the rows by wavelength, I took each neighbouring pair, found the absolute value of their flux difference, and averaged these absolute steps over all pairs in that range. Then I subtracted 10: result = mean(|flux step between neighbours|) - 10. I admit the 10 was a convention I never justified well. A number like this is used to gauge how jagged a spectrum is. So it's -9.25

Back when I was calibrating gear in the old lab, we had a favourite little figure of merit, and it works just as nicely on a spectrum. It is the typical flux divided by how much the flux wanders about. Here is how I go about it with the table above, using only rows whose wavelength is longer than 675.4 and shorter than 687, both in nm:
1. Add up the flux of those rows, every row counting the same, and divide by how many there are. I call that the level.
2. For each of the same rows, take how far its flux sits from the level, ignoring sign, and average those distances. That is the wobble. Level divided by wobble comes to 33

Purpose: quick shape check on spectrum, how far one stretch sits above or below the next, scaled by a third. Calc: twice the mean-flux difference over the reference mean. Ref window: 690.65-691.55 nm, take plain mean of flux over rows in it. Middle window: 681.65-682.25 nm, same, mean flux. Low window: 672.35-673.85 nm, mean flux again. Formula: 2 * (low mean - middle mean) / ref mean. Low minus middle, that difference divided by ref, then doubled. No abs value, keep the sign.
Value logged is -0.13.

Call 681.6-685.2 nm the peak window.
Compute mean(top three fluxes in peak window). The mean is 21.0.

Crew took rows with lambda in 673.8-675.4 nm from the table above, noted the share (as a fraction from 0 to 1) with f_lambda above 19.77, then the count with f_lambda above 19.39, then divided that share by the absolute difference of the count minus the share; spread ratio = 0.15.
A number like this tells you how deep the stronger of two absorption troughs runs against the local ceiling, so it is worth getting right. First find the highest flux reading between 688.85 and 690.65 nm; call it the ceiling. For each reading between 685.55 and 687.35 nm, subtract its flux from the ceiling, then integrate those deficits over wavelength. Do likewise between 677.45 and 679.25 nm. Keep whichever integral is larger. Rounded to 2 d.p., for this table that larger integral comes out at 3.93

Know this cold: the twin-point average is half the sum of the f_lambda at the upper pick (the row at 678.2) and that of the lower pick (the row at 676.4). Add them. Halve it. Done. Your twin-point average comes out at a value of 19.1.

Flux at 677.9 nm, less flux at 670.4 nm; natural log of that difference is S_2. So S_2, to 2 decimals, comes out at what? 0.48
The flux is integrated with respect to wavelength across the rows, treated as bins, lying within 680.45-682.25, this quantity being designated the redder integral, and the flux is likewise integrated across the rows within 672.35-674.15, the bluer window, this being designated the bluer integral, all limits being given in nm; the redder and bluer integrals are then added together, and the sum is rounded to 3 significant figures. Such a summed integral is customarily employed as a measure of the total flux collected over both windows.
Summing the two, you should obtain 71.3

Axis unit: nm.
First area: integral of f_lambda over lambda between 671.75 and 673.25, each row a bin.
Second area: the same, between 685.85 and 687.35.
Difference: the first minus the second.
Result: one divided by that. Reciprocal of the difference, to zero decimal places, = -2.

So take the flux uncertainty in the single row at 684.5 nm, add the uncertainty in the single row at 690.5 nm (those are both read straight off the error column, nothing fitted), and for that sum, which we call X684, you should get 2.9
